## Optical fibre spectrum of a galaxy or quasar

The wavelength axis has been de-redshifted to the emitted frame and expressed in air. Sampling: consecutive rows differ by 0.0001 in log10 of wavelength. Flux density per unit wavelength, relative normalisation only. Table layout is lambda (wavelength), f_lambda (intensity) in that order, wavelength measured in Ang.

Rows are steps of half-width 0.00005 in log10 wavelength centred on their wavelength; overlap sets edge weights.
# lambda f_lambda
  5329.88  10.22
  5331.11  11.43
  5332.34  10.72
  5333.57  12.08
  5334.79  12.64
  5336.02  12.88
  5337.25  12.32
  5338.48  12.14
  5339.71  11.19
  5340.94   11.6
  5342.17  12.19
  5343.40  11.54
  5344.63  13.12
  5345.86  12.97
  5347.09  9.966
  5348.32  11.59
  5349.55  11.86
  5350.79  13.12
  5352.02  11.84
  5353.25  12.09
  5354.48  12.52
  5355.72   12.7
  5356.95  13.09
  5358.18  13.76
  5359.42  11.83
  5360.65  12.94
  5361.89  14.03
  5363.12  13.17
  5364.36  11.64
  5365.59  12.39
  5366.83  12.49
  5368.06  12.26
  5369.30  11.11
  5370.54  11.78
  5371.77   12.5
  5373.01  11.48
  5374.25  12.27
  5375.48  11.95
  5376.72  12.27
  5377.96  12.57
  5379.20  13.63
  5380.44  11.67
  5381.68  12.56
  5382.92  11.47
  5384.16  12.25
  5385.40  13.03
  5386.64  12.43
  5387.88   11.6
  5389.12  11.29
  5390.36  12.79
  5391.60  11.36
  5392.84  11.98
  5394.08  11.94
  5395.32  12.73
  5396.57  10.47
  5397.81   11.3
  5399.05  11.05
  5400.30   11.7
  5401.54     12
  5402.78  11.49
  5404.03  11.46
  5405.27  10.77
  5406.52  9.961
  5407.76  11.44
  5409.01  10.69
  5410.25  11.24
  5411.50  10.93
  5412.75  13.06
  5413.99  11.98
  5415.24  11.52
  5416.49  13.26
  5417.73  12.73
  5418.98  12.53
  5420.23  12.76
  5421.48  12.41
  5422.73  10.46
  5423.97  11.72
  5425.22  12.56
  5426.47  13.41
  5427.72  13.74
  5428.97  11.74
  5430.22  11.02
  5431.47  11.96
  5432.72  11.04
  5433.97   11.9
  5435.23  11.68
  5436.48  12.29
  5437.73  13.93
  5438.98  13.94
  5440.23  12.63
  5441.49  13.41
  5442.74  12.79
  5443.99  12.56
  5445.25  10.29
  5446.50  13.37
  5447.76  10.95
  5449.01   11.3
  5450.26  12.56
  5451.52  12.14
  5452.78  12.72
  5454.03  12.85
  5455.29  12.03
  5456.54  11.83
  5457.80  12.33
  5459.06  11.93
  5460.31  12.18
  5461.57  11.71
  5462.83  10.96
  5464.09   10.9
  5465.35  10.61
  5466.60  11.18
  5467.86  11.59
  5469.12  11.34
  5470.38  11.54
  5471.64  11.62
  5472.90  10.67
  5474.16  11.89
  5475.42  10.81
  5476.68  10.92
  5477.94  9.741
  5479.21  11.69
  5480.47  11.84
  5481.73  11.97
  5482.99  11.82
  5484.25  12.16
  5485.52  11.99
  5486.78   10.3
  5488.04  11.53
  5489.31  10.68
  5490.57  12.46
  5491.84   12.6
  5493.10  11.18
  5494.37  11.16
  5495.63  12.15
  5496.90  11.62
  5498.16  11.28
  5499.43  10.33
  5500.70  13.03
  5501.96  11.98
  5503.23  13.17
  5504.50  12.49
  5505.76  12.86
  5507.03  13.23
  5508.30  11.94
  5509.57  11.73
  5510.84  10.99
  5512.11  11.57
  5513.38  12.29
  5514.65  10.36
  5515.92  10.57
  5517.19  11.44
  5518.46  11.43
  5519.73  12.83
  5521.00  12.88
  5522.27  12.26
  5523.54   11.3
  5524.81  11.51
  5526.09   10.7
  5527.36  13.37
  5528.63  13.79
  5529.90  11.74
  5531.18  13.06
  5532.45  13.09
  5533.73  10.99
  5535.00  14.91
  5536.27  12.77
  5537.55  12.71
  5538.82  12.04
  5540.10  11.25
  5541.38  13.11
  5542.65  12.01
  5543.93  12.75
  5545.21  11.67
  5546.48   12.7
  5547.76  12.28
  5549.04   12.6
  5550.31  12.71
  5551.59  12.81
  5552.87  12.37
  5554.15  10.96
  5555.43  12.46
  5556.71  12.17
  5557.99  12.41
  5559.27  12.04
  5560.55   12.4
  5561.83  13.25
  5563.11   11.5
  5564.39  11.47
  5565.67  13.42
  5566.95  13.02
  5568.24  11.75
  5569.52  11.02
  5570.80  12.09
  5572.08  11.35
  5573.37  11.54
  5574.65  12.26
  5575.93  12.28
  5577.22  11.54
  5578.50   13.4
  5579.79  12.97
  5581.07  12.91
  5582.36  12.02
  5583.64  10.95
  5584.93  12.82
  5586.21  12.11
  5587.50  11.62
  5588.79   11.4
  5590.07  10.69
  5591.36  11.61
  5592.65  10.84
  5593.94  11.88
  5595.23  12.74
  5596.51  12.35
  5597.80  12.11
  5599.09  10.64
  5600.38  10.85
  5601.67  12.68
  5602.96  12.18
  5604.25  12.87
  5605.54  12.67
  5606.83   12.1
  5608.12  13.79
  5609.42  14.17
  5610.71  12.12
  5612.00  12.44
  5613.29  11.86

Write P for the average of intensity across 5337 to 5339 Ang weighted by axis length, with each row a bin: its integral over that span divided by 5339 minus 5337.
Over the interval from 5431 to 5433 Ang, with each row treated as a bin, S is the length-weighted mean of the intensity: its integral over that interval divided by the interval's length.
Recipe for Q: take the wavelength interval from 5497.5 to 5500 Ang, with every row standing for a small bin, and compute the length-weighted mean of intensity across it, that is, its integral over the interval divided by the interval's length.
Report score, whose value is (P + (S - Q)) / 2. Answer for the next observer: 6.46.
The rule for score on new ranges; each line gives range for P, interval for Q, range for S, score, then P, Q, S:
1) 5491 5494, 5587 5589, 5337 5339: 6.27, 11.8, 11.5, 12.2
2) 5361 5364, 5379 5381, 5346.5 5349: 5.85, 13.3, 12.5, 10.8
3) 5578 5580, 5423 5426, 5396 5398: 5.98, 13.2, 12.0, 10.8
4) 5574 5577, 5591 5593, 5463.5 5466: 5.87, 12.2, 11.2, 10.8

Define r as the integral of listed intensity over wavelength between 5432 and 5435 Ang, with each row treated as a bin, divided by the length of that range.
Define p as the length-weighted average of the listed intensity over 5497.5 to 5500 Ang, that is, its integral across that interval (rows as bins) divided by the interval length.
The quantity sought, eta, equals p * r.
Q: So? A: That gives 124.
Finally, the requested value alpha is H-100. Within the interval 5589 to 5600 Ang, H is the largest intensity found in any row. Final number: -87.3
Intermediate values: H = 12.74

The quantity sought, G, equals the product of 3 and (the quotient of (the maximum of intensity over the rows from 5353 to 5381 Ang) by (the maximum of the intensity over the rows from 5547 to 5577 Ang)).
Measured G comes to 3.14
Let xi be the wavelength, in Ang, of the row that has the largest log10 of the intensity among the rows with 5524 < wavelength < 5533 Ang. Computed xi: 5528.63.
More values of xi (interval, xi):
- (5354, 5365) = 5361.89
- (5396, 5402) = 5401.54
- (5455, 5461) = 5457.80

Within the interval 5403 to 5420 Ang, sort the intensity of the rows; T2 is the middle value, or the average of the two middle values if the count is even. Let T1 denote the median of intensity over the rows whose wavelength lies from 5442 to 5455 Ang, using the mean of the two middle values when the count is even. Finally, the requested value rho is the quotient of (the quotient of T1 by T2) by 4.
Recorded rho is 0.274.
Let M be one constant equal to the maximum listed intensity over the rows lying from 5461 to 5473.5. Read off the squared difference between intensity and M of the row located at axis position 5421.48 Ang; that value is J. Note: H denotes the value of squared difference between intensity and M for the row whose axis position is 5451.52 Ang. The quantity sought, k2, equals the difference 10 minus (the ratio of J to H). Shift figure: 7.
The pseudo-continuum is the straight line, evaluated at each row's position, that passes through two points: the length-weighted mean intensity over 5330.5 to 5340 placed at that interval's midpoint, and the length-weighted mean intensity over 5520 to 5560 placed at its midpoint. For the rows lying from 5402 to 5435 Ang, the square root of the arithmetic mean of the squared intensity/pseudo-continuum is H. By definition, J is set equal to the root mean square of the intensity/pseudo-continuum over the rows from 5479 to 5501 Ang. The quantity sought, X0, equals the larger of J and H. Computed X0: 0.98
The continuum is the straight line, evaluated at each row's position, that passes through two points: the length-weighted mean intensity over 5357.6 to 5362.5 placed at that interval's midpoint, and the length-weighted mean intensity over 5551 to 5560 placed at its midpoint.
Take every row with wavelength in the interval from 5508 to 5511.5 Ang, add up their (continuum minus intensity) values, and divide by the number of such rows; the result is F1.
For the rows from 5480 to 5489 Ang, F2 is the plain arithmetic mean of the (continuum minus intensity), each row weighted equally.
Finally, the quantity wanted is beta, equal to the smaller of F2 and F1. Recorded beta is 0.8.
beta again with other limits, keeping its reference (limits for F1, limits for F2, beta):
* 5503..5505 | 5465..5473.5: -0.4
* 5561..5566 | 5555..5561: -0.3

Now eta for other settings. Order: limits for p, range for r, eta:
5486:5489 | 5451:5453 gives 135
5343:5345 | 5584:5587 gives 151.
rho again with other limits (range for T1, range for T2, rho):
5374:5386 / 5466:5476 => 0.268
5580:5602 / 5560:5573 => 0.249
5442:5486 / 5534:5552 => 0.233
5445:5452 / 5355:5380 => 0.236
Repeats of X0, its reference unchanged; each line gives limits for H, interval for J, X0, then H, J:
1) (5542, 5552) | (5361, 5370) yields 1.04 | 1.00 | 1.04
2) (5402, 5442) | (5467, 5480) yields 1.00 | 1.00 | 0.92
